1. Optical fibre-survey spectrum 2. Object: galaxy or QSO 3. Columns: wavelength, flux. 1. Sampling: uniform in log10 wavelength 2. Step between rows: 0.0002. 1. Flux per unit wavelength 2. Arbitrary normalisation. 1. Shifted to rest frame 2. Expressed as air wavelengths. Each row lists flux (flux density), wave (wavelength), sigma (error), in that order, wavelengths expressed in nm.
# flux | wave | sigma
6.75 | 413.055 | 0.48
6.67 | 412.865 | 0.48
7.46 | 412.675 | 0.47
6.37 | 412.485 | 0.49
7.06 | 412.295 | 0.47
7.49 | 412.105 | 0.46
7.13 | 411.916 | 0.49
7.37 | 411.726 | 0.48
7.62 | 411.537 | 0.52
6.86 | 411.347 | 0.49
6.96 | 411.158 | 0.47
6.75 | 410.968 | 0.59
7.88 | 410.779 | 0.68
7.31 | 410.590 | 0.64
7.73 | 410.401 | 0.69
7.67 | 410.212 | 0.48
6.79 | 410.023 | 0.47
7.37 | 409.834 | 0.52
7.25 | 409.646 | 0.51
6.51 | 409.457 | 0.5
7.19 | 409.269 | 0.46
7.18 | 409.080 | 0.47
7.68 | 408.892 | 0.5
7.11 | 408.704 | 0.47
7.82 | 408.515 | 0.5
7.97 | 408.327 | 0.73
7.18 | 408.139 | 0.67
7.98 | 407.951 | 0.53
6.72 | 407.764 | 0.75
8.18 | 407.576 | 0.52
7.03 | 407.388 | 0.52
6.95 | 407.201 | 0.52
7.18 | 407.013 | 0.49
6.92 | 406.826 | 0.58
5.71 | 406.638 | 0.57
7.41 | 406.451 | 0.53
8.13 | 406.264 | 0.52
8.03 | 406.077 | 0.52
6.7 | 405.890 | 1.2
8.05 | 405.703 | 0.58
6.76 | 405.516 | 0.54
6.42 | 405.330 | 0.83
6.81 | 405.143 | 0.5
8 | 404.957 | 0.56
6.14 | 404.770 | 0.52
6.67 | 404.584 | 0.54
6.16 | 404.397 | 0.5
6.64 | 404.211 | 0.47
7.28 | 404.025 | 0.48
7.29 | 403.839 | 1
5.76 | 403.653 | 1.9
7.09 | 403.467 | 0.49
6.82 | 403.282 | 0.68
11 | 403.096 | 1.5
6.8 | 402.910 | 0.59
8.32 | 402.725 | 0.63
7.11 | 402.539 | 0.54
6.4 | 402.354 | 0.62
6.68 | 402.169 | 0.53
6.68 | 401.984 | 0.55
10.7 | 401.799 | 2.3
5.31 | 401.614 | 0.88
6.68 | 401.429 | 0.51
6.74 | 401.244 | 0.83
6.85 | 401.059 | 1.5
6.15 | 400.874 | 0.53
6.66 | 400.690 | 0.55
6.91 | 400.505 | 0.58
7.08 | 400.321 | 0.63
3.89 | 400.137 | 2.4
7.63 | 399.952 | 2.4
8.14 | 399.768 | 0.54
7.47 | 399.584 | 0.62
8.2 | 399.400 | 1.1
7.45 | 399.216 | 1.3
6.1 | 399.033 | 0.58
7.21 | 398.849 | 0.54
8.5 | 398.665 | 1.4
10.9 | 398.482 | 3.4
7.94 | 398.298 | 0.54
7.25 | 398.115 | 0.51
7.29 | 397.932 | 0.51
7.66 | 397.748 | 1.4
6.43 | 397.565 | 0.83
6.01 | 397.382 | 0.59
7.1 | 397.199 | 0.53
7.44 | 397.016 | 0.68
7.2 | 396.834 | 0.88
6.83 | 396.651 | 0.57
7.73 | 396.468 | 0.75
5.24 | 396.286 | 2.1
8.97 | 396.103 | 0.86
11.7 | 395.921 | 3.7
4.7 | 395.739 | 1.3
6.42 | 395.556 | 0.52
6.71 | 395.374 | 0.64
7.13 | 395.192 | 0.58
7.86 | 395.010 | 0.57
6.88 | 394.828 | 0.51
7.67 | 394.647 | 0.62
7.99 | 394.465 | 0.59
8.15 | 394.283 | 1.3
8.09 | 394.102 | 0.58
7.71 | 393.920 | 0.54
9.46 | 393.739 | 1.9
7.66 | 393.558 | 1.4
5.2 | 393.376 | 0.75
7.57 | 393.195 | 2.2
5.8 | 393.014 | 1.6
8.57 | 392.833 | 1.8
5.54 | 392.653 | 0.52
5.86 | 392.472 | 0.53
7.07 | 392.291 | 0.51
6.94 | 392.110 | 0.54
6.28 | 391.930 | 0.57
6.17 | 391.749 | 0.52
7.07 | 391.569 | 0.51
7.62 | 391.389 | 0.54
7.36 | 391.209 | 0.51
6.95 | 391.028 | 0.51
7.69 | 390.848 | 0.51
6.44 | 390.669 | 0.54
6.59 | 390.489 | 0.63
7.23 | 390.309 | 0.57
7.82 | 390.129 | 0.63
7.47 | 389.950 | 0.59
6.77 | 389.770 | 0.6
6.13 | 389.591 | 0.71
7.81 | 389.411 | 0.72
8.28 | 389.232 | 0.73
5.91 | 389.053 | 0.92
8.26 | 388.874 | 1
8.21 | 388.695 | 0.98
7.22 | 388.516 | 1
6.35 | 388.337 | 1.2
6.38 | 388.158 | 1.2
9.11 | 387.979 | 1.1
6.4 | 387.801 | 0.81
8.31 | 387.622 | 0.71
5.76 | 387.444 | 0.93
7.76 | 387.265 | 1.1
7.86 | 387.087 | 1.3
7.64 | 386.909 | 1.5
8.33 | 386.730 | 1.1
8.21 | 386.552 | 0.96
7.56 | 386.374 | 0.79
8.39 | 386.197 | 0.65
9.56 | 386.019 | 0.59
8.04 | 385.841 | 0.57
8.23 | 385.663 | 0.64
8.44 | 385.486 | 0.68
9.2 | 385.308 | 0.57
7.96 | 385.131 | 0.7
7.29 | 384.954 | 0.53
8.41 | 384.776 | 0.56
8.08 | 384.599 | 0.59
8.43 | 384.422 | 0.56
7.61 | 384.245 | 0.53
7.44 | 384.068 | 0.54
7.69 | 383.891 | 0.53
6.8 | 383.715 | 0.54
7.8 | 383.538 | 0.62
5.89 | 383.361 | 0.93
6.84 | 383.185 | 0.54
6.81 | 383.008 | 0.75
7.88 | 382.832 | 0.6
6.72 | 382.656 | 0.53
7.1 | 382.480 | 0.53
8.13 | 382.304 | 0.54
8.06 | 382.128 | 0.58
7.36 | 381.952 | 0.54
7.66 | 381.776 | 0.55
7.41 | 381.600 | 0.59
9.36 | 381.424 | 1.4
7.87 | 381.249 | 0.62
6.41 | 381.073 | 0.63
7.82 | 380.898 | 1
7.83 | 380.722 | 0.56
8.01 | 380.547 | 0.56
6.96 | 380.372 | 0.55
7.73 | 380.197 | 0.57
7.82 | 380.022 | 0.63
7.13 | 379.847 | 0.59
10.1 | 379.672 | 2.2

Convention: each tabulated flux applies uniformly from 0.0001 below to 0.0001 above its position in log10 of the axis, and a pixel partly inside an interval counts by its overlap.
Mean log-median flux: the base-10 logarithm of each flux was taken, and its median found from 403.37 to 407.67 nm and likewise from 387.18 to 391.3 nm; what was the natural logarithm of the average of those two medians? -0.162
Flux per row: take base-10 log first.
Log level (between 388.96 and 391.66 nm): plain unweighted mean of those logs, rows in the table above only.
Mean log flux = 0.852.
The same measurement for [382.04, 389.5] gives 0.882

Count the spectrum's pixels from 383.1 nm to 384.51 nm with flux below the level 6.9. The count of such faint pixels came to 3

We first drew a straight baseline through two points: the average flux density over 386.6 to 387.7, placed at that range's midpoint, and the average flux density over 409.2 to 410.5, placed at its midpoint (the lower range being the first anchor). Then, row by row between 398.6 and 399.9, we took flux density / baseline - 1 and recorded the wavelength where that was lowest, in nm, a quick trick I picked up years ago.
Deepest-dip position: 399.033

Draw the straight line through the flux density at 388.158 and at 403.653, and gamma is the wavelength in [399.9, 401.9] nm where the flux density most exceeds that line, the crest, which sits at 401.799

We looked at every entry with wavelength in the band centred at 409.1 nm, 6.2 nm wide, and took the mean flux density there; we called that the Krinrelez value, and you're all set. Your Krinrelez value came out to 7.30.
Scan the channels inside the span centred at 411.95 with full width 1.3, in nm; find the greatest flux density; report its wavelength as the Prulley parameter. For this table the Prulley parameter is 411.537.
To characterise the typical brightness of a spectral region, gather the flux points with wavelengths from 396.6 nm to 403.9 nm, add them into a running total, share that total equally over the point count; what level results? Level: 7.24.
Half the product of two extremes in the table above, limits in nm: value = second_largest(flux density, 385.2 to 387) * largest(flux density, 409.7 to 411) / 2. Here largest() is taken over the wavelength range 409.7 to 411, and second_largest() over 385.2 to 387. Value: 36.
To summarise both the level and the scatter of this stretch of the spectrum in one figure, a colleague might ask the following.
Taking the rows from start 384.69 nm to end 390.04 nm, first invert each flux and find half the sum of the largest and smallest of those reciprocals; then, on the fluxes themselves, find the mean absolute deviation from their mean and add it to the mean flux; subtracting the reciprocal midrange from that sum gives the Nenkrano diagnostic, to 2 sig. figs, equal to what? 8.3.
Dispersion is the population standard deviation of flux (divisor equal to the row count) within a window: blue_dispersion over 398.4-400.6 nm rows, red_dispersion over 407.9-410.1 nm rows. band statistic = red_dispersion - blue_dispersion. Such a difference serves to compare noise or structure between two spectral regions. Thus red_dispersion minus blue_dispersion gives -1.1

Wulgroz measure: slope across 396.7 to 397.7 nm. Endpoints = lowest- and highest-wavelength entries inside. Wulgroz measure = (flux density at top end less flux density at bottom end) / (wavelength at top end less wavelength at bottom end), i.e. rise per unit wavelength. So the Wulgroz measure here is -1.1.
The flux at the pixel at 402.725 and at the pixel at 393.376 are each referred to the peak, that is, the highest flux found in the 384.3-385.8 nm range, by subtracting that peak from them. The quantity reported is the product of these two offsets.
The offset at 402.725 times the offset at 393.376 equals 4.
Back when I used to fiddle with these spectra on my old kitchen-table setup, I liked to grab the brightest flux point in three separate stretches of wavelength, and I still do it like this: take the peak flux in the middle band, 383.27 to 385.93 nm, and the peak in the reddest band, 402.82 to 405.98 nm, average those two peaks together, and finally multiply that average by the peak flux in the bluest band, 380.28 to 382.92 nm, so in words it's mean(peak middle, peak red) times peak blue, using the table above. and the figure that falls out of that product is 95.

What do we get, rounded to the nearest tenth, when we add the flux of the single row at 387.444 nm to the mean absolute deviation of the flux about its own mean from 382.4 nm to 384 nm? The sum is 6.3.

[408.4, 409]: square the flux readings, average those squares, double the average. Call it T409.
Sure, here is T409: 114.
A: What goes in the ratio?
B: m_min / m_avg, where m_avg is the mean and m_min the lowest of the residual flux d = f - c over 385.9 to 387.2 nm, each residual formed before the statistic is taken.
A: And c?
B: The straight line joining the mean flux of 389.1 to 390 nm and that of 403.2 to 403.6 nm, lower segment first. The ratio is 0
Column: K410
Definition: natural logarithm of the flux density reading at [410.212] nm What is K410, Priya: 2.04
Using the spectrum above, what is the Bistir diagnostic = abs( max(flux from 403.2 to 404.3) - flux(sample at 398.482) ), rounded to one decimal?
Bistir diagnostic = 3.6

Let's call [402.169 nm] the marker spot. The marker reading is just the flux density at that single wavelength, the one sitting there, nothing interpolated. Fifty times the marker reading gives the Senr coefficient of 334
